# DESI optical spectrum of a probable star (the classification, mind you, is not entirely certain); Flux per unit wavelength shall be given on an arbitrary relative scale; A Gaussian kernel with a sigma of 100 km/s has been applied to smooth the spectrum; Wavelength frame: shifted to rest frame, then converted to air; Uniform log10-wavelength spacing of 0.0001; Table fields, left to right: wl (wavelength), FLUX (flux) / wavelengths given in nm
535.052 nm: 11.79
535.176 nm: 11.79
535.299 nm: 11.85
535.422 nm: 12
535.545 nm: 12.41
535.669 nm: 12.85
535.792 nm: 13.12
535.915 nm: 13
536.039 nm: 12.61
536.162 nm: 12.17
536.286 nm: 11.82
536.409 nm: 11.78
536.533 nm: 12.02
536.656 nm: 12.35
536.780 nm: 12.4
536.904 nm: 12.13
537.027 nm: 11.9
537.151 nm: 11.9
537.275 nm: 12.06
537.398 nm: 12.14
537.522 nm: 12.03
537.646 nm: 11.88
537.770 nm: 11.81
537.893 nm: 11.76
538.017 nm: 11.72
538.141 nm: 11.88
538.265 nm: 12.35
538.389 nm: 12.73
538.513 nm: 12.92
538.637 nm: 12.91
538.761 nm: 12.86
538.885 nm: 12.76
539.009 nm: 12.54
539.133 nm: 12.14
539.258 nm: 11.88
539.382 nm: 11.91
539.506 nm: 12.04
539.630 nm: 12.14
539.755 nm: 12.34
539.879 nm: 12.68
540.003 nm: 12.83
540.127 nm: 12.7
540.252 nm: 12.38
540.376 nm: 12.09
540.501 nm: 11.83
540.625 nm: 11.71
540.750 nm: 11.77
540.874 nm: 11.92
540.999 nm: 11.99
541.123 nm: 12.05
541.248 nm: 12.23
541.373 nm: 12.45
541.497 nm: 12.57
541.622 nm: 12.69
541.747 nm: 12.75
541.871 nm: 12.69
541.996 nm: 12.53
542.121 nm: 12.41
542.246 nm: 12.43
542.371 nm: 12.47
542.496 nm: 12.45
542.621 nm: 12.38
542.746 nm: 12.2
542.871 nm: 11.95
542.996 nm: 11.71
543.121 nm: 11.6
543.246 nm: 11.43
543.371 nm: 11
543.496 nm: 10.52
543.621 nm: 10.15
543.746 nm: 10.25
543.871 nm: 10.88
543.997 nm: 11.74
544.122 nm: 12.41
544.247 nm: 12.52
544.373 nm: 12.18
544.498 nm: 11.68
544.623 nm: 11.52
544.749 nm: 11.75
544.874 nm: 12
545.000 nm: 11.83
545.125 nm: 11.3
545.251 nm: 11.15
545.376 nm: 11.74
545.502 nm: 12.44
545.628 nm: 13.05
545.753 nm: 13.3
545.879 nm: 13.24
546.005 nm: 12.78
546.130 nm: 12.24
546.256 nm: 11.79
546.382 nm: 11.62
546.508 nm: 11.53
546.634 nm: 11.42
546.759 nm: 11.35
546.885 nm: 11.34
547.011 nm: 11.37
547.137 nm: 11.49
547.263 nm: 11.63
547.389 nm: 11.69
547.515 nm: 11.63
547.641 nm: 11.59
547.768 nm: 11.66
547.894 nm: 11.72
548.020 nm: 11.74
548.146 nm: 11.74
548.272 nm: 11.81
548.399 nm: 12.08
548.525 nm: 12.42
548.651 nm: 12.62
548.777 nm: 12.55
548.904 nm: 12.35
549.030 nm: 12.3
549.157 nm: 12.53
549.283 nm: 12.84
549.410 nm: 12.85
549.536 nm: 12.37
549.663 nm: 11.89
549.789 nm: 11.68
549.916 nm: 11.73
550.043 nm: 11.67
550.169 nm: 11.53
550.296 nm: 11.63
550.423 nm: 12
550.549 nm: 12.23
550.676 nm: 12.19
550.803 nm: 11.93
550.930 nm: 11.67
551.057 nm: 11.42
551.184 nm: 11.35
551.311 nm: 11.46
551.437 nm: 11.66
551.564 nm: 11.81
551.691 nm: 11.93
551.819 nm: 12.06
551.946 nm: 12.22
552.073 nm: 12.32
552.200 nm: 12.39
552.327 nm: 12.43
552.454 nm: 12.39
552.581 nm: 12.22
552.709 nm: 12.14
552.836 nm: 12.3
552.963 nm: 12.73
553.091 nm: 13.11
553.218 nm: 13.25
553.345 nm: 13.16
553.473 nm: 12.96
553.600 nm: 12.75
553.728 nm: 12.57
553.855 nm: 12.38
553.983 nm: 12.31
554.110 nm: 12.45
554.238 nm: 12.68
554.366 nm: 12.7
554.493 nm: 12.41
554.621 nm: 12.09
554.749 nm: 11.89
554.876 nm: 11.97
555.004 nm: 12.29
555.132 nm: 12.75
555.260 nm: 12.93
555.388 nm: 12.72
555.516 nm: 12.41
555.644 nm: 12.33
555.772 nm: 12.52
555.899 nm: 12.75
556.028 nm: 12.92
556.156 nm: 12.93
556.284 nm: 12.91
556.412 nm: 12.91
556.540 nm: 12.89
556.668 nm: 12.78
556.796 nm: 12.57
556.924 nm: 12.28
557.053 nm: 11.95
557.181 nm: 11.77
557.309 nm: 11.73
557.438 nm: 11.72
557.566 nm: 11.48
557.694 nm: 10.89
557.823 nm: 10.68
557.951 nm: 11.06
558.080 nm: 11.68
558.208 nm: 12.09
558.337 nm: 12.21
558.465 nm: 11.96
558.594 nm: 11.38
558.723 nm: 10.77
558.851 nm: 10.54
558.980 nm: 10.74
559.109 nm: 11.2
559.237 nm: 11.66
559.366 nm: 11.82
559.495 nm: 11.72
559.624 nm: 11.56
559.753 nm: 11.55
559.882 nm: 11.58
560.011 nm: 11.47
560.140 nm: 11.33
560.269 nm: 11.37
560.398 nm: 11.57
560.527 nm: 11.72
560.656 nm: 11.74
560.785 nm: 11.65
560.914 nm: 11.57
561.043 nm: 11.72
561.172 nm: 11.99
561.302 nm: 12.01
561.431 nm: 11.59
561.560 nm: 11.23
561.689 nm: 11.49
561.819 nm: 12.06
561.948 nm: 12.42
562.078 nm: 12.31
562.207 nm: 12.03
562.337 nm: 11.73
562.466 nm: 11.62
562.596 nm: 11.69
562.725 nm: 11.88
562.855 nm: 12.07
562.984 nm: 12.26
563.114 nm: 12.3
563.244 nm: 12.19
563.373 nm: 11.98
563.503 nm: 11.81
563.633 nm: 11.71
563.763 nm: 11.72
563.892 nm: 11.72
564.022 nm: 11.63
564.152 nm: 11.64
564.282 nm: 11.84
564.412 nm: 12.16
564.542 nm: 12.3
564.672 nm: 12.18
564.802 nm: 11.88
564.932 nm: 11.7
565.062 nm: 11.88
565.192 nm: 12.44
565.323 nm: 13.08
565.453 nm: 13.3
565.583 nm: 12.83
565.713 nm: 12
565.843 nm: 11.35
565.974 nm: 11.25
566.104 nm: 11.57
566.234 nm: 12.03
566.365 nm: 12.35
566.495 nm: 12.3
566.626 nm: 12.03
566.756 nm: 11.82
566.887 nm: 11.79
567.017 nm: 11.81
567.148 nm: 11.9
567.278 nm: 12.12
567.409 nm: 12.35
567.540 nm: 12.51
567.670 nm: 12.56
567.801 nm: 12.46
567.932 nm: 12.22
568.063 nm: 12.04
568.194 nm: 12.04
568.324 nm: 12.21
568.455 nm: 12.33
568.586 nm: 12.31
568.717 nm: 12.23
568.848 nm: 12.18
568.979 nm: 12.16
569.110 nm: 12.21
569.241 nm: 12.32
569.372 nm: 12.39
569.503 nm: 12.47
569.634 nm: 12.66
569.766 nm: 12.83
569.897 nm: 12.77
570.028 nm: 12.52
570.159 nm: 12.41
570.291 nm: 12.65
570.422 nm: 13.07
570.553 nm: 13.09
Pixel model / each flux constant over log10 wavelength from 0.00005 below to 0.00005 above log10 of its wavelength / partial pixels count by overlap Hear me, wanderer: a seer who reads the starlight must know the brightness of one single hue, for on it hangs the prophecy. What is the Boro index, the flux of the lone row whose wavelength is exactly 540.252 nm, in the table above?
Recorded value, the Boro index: 12.38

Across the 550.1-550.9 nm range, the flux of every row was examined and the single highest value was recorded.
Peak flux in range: 12.23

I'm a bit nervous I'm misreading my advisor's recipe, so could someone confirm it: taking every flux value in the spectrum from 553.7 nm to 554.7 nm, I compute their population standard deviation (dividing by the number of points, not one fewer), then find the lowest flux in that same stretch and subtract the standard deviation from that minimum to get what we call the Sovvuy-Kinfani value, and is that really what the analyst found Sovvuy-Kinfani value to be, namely 11.9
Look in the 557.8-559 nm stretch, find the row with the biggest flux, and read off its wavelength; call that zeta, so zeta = 558.337 nm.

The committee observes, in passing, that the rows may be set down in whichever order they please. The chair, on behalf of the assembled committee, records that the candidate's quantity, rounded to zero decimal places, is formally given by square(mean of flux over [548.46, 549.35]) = 157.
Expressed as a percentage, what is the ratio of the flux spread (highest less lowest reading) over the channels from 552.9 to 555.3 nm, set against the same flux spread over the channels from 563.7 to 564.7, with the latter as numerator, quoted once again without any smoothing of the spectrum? 49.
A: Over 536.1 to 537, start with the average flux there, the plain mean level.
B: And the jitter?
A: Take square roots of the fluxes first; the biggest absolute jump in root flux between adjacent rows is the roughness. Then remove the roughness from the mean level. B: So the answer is 12.0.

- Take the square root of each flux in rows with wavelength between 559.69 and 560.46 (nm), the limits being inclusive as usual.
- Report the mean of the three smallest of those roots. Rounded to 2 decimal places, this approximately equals 3.37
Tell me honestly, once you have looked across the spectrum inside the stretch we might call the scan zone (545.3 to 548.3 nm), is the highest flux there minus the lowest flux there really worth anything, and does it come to 2.0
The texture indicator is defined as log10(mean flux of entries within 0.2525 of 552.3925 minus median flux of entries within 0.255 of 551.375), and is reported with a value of -0.10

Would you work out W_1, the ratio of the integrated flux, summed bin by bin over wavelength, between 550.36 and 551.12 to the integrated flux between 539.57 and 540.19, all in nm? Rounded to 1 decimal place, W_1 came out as 1.2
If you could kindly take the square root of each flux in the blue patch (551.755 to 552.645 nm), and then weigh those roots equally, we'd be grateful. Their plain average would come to 3.51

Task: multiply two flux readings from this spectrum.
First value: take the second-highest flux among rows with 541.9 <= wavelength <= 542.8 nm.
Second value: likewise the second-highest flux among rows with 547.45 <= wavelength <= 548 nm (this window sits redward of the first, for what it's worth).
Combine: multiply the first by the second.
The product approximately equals 145.4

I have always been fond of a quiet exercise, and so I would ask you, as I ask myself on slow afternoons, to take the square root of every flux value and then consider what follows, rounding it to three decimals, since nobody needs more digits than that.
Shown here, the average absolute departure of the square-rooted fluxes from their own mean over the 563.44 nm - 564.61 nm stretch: 0.025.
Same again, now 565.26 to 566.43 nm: 0.088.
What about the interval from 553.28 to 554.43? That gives 0.029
